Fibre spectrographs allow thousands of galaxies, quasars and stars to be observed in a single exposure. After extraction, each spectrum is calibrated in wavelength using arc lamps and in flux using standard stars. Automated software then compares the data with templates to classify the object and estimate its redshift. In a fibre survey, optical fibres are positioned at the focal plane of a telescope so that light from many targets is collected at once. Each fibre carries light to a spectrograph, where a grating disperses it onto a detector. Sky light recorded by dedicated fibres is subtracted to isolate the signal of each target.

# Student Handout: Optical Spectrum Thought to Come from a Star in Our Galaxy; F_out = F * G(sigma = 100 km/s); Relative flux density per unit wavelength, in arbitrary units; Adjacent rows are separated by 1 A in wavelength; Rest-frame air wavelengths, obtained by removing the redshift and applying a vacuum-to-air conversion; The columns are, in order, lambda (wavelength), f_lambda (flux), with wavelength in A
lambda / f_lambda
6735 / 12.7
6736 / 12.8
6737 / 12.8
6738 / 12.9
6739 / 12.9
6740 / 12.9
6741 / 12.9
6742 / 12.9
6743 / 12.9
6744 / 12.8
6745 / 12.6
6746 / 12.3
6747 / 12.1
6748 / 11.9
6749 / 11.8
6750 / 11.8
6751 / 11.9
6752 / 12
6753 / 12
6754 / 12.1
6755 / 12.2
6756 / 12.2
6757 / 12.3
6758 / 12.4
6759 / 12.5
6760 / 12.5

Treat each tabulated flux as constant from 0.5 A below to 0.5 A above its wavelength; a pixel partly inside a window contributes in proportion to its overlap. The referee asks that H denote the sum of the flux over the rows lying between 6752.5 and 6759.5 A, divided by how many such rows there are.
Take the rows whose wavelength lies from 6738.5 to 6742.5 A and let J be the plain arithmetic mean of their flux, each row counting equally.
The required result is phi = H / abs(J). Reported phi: 0.95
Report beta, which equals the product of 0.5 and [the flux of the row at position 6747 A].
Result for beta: 6.05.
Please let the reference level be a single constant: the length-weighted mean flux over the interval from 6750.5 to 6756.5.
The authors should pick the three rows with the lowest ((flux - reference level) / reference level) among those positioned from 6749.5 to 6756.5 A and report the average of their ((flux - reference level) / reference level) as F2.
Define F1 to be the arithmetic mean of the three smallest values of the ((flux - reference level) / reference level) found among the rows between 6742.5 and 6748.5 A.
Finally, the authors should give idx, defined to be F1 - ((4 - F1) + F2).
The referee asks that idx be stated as -3.98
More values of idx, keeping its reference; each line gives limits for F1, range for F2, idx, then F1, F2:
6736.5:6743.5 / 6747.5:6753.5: -3.85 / 0.07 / -0.019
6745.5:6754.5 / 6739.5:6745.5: -4.10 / -0.02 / 0.058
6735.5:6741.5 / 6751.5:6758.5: -3.87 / 0.06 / -0.003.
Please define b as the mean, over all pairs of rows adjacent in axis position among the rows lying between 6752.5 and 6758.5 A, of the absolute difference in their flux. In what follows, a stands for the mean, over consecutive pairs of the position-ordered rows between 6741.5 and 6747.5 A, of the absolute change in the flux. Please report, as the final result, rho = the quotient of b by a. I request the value 0.5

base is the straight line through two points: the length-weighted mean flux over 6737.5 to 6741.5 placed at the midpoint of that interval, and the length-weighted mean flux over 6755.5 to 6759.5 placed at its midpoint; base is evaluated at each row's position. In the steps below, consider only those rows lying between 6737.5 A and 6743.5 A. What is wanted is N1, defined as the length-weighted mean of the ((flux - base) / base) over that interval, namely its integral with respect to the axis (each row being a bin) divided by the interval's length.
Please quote 0.00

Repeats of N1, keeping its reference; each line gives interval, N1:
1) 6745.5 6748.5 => -0.05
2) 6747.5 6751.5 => -0.06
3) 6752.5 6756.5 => -0.03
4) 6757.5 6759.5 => 0.01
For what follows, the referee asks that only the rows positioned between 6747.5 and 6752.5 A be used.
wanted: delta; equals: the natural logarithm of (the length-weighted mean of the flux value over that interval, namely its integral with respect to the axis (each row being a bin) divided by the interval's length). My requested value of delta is 2.475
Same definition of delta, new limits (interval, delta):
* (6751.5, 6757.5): 2.496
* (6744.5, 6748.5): 2.503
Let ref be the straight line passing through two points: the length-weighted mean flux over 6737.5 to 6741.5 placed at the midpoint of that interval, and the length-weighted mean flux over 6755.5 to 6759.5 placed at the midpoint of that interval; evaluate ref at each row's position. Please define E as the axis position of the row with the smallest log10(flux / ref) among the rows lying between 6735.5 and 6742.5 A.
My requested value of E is 6736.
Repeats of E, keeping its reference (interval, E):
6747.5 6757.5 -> 6749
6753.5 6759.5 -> 6754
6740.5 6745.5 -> 6745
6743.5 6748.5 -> 6748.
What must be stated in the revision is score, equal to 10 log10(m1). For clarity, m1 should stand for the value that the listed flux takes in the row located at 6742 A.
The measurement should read 11.1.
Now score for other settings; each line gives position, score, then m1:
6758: 10.9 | 12.4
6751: 10.8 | 11.9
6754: 10.8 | 12.1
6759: 11.0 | 12.5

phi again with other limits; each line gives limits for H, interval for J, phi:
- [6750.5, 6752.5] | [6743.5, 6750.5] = 0.98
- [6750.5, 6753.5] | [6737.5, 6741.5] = 0.93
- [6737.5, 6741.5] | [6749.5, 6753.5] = 1.08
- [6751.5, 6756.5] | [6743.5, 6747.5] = 0.97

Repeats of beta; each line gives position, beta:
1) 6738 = 6.45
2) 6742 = 6.45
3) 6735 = 6.35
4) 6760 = 6.25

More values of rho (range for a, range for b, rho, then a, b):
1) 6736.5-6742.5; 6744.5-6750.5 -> 8.0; 0.02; 0.16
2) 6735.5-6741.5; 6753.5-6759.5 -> 4.0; 0.02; 0.08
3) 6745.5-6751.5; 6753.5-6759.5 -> 0.7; 0.12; 0.08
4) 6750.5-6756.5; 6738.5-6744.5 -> 0.3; 0.06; 0.02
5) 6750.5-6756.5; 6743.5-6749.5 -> 3.3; 0.06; 0.20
